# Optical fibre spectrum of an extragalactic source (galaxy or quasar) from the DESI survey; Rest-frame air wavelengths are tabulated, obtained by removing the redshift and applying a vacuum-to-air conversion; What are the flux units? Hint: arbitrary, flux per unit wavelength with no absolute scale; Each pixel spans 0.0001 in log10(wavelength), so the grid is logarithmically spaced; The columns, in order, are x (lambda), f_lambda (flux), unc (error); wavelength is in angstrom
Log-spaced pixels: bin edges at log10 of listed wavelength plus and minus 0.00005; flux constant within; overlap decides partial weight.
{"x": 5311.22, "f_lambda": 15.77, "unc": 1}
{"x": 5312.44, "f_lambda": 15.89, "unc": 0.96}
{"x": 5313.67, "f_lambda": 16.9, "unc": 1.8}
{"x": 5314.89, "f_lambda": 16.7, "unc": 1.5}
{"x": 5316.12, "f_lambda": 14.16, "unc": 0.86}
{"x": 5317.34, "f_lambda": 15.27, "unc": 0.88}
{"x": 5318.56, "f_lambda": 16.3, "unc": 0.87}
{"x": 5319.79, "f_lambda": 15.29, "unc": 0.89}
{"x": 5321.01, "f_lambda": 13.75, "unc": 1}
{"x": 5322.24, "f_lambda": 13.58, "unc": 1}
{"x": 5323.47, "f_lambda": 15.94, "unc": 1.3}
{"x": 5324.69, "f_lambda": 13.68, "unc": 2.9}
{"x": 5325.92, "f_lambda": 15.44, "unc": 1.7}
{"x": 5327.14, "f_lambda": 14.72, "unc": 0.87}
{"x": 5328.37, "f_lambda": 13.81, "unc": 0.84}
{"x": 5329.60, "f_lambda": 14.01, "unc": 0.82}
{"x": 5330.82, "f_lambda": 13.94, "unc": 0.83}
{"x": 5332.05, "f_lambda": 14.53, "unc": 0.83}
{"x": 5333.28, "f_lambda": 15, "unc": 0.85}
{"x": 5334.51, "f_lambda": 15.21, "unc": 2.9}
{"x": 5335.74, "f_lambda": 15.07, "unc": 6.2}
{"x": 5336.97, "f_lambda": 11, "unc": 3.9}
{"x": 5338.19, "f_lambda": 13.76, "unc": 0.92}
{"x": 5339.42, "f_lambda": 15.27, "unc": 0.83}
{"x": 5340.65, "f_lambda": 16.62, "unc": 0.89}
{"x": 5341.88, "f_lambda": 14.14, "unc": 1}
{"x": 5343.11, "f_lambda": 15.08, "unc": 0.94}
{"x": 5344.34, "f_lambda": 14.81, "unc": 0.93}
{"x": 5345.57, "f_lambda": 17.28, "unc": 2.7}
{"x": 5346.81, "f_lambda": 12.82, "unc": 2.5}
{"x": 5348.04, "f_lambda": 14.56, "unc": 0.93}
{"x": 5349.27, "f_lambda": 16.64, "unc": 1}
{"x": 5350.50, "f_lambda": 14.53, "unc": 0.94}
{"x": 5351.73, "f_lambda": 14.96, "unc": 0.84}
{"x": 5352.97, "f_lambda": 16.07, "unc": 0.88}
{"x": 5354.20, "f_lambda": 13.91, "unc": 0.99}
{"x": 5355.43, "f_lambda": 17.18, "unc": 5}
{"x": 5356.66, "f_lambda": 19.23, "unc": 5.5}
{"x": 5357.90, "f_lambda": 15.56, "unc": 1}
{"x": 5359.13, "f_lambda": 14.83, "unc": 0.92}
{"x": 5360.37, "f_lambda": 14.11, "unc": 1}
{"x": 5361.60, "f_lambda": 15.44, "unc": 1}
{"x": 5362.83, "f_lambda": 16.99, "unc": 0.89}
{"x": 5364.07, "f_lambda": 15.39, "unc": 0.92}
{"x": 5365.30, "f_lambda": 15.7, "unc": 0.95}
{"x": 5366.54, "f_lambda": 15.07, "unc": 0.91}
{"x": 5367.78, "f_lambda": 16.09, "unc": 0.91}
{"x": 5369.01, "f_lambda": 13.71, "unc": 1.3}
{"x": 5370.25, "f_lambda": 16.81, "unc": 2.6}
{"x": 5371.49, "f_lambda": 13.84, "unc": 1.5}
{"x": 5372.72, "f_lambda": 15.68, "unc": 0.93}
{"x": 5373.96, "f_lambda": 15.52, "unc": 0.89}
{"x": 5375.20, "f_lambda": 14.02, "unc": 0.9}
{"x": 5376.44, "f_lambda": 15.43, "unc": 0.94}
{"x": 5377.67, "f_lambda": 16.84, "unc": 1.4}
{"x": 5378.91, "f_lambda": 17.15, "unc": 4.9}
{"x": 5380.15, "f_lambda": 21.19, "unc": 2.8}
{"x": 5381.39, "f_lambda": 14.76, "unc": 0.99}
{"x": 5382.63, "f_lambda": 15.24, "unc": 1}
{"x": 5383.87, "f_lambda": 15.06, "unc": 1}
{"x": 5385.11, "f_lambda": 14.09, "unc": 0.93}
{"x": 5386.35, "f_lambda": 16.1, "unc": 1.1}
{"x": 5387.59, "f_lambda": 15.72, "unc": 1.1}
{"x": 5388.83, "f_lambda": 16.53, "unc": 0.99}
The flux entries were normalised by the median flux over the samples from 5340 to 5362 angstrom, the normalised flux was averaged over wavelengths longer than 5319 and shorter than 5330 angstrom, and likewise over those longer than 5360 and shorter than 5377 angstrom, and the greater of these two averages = 1.02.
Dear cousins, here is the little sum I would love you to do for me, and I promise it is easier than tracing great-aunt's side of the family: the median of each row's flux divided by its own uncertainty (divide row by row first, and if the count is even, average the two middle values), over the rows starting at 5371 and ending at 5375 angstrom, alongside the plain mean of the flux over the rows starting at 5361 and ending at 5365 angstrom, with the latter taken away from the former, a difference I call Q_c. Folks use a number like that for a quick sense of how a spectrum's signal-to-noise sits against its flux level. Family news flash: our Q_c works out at 0.9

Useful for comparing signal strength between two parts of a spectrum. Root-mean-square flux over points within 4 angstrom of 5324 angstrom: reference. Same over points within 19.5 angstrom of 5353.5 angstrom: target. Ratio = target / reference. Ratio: 1.05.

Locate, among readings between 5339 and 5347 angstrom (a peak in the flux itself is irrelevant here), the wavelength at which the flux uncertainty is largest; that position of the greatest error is 5345.57 angstrom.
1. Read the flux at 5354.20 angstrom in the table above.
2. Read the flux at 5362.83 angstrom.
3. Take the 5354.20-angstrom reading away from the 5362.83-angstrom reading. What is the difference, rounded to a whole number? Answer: 3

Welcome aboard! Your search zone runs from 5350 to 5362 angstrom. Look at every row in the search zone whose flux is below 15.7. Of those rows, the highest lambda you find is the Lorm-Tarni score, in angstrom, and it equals 5361.60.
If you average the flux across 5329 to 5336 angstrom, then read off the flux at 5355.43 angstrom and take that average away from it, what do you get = 2.6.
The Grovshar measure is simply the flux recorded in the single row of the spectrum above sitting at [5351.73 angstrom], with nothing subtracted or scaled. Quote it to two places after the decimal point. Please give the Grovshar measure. 14.96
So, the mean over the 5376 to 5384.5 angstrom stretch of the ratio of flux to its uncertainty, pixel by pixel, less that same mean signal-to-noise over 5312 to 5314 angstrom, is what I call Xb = -1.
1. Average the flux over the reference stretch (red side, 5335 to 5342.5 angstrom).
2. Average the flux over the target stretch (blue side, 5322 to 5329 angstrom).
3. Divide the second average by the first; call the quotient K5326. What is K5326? 1.02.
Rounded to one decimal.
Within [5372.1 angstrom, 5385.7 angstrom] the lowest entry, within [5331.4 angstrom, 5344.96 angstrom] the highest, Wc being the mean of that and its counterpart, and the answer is 15.3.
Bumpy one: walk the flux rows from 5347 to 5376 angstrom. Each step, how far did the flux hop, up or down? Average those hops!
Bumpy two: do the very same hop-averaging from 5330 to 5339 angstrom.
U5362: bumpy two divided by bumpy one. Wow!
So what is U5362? 0.823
